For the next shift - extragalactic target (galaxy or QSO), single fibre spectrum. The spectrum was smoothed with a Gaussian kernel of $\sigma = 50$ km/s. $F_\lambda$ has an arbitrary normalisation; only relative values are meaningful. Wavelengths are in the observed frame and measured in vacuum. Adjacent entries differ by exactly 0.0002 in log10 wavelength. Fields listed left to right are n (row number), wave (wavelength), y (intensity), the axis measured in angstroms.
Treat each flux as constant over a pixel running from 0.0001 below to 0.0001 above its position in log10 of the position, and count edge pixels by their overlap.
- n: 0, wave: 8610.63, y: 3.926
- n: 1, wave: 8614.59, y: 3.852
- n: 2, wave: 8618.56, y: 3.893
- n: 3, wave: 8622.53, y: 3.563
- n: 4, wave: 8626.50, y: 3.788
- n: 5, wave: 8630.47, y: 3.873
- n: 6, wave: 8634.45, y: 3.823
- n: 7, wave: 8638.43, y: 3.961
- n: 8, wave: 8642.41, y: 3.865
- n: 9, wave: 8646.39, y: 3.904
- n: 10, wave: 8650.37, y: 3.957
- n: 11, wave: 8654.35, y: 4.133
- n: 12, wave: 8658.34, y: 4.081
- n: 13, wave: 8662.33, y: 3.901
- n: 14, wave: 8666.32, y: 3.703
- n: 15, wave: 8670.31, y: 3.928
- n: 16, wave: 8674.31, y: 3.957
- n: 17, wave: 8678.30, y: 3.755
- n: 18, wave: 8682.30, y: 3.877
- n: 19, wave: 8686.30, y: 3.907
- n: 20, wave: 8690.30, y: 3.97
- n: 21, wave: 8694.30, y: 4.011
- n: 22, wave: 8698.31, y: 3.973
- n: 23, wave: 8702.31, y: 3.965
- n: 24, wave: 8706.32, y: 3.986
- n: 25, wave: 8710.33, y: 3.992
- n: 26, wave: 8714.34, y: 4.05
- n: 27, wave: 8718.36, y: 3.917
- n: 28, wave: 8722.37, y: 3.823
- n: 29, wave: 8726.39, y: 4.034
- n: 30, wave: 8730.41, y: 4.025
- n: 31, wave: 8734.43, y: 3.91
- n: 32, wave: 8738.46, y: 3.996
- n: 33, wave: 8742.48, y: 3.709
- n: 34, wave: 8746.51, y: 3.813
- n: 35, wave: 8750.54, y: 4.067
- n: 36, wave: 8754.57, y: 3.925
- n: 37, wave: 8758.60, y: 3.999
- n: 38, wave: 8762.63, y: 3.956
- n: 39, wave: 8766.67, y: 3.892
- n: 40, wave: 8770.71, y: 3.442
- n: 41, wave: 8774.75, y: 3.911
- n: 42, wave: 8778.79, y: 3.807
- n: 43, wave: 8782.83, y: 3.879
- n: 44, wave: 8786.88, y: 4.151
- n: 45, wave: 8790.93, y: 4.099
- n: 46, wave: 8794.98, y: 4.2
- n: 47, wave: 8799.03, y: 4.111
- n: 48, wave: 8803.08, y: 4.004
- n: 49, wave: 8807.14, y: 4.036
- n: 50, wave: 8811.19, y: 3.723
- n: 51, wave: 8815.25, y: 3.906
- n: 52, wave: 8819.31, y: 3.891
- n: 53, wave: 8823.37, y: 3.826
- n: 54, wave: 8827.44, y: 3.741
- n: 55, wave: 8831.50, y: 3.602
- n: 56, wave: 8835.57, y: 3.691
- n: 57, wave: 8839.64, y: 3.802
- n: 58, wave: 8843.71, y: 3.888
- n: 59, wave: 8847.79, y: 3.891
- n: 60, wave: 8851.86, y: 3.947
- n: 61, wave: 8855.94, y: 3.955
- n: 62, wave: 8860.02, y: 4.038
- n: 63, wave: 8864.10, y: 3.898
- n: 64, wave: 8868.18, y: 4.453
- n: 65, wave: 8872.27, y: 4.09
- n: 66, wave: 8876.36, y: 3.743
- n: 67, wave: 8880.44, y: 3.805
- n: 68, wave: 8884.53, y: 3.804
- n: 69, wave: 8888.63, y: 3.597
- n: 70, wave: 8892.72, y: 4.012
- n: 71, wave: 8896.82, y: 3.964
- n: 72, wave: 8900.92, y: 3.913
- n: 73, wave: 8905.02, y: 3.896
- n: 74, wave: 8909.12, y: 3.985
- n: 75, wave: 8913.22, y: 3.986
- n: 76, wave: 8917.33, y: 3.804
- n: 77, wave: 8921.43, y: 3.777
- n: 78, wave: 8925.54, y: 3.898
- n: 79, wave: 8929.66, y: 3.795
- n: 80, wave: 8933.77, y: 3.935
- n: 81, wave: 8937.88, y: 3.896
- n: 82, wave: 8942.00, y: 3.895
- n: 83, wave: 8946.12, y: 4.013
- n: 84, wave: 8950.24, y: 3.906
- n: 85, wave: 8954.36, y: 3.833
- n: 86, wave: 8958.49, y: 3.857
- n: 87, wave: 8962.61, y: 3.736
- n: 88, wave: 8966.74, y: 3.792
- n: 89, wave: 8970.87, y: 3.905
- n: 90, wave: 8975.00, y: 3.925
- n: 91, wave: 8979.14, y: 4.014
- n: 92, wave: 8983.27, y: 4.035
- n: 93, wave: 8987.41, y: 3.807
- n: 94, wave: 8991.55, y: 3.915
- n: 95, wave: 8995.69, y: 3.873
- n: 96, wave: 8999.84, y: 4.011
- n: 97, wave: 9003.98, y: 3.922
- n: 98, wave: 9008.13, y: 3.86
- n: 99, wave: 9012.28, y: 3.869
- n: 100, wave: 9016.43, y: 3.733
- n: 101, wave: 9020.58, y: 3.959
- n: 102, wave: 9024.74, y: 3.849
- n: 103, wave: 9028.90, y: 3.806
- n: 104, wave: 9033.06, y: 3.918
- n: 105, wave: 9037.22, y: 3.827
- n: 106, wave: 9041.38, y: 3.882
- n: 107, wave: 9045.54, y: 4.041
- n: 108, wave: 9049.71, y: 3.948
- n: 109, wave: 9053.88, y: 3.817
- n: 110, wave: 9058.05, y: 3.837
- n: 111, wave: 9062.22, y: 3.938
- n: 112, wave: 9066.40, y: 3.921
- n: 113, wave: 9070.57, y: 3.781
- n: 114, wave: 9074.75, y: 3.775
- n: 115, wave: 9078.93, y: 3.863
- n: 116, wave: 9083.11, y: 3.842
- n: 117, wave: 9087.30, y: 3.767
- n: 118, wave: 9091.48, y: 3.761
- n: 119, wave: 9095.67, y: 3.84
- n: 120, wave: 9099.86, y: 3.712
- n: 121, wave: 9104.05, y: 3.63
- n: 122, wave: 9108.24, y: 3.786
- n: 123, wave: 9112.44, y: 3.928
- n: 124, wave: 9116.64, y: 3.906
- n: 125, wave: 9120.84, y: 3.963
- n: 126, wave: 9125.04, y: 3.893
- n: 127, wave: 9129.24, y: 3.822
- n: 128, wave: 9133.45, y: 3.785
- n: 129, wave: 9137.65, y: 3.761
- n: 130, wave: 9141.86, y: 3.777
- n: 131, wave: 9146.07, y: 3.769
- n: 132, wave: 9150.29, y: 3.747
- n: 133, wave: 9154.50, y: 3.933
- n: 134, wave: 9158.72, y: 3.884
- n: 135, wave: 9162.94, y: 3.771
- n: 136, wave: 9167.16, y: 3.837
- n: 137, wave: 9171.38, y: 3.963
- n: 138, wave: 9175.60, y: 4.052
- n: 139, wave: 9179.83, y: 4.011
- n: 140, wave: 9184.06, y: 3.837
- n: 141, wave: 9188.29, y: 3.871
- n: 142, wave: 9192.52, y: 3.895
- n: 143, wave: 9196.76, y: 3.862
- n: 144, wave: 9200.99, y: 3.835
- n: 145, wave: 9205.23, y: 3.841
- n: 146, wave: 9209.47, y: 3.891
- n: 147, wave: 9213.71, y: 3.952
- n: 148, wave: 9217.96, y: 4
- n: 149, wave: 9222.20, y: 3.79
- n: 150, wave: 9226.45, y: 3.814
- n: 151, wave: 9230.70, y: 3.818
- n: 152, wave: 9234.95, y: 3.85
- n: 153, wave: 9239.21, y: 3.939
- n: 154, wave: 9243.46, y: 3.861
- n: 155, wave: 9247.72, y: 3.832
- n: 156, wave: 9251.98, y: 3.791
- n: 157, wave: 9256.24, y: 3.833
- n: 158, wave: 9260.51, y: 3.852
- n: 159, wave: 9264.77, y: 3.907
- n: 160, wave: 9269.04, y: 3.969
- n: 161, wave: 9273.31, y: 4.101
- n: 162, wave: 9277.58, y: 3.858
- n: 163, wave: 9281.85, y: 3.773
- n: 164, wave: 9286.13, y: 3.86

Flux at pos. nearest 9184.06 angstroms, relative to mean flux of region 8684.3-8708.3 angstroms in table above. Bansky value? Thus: 0.967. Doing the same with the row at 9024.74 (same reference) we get 0.970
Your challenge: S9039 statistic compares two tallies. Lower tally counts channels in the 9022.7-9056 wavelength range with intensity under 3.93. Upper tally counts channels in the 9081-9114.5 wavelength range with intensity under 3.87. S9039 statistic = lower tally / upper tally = 0.86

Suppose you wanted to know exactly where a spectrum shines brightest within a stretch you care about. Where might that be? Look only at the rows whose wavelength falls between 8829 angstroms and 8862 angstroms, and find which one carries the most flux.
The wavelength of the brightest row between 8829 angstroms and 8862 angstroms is 8860.02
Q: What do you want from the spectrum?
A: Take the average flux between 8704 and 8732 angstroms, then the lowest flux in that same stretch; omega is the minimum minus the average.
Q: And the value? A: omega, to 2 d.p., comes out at -0.15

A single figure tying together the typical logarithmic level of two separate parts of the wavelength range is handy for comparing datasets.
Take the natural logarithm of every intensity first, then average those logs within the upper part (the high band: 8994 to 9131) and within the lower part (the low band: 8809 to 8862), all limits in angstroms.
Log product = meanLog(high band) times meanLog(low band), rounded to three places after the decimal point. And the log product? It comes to 1.815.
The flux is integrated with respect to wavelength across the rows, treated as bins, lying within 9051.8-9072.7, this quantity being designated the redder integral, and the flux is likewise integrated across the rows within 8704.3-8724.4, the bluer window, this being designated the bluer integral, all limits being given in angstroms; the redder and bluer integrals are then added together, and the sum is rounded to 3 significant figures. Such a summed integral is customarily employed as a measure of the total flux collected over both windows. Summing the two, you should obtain 160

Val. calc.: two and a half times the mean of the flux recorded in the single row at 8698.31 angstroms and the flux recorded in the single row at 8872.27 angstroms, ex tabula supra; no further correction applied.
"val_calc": 10.1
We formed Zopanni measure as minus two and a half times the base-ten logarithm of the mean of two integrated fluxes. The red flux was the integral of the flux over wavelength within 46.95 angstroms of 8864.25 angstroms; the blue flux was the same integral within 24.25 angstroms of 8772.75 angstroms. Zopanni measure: -6.1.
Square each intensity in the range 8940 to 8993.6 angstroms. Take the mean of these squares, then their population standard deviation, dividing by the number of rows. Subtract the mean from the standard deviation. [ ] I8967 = -14.5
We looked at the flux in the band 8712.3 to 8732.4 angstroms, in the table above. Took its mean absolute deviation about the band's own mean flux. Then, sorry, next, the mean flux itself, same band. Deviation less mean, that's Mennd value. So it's -3.89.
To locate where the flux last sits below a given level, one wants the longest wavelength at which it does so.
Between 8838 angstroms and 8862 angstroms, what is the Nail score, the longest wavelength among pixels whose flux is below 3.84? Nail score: 8839.64 angstroms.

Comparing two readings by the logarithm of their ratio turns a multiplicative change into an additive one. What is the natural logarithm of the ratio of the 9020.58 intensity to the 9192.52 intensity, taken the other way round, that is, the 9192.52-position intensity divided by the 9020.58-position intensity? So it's -0.016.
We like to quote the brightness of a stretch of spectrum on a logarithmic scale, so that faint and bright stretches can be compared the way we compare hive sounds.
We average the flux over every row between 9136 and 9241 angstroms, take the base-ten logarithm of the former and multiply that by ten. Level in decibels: 5.87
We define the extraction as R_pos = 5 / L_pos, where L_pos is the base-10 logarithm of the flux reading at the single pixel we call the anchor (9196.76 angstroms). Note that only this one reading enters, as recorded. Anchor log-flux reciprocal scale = 8.52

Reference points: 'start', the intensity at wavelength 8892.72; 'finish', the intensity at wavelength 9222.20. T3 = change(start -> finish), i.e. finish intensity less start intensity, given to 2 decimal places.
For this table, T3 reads -0.22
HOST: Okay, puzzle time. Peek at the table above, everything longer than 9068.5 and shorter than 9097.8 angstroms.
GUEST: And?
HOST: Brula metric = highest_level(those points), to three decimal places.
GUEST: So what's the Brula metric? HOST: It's 3.863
